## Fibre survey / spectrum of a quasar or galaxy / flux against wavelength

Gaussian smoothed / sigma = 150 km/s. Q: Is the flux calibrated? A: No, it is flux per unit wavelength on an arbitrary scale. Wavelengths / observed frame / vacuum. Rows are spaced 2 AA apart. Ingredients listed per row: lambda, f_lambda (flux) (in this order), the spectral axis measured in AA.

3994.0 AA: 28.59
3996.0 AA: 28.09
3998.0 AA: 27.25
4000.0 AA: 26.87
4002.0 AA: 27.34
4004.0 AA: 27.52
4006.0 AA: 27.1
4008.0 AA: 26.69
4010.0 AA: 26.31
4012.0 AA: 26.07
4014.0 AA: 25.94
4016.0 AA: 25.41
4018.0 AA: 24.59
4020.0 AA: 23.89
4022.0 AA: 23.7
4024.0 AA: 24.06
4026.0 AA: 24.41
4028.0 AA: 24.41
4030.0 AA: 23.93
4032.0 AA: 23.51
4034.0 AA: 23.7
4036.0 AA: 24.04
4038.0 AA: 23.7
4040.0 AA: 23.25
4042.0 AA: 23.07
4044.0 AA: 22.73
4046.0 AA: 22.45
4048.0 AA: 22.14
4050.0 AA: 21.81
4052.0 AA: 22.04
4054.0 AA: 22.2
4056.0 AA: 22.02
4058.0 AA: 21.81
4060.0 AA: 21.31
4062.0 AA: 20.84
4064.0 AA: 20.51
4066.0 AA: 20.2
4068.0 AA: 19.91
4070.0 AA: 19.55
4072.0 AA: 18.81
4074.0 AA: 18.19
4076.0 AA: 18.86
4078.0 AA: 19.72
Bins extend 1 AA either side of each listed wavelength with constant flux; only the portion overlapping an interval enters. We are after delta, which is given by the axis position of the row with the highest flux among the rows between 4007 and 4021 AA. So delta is 4008.0 AA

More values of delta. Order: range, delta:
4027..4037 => 4028.0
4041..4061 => 4042.0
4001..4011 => 4004.0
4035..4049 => 4036.0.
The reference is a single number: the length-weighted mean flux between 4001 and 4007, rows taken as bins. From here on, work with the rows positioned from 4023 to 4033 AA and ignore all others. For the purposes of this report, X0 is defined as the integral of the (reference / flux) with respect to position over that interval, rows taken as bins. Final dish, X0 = 11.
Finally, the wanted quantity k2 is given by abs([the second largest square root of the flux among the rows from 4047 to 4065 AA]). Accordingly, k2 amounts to 4.71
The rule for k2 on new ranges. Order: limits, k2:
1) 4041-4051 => 4.77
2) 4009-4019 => 5.11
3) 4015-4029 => 4.96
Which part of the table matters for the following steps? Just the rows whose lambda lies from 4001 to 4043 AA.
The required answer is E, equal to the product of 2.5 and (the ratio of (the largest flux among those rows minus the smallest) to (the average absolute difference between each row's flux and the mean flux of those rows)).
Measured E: 8.8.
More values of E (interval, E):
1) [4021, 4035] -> 7.9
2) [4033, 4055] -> 8.5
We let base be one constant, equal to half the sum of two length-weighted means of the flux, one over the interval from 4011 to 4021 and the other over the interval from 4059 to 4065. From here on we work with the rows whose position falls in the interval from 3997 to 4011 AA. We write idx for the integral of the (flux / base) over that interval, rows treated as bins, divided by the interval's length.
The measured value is 1.17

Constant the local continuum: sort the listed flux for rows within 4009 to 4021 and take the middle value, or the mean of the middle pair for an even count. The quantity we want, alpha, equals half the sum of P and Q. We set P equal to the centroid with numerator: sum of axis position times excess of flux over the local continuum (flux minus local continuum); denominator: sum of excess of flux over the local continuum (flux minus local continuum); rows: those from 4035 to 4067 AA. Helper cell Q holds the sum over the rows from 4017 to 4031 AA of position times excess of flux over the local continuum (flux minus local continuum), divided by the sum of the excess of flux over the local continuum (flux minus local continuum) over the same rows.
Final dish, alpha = 4038.8 AA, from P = 4053.6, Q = 4024.0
